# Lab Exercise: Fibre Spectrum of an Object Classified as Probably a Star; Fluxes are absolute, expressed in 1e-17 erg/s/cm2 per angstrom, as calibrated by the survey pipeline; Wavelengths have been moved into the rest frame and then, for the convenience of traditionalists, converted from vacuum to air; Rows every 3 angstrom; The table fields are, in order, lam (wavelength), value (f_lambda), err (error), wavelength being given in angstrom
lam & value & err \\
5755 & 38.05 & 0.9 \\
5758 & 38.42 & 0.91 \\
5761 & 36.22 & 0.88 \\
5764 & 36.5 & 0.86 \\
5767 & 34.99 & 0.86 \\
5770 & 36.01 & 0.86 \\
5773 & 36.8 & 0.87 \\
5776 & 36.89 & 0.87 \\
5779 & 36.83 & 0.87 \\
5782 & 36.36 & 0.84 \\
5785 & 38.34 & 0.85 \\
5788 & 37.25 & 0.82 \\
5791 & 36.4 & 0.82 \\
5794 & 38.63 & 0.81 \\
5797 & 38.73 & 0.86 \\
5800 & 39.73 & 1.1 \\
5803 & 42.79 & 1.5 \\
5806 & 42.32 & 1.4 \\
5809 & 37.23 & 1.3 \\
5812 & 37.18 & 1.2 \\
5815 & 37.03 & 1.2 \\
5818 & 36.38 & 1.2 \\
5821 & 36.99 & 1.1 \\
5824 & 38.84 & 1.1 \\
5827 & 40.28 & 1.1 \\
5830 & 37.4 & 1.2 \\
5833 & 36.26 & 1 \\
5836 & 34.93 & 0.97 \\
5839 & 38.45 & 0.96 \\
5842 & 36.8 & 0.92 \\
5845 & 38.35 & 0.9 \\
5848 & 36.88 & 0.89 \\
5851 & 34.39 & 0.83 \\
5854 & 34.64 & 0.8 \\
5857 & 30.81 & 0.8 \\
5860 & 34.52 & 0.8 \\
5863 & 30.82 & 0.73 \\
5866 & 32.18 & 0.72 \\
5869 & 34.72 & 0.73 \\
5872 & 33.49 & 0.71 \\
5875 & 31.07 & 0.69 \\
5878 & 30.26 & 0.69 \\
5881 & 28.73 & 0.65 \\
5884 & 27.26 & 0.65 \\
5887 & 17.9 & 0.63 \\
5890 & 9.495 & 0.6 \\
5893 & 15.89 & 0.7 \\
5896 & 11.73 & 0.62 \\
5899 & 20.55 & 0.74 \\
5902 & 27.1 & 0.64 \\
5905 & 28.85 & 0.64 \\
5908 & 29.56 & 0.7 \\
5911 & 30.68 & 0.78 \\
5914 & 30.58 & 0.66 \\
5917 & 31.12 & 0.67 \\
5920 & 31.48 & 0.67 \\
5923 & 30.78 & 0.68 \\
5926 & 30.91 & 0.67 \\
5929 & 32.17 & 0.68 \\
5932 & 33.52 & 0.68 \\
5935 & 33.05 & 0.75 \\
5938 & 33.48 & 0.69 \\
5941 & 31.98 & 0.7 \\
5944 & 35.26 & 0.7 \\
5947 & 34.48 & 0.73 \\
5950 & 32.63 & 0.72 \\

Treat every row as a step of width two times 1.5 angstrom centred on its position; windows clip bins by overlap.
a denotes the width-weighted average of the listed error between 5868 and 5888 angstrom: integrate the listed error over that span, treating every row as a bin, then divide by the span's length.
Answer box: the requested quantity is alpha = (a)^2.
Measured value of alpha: 0.5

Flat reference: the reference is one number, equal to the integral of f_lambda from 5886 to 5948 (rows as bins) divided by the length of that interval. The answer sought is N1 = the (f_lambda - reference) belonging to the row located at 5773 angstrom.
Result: 9.1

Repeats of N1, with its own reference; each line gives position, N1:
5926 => 3.2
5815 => 9.4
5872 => 5.8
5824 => 11.2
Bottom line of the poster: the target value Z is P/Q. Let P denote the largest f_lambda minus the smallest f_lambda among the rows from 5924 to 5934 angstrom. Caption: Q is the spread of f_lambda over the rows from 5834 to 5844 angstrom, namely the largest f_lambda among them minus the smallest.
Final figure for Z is 0.7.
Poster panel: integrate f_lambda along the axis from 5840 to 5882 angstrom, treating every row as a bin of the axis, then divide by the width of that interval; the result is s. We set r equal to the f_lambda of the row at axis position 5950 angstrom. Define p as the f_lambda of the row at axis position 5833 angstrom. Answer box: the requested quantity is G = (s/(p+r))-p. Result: -36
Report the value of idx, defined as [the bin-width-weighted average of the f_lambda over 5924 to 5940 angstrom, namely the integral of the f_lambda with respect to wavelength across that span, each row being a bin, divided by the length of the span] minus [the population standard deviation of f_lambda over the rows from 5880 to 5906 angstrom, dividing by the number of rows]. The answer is 25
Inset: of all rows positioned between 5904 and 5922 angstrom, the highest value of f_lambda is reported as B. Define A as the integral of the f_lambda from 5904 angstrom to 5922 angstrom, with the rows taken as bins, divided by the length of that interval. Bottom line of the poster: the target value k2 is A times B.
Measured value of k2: 958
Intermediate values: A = 30.4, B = 31.48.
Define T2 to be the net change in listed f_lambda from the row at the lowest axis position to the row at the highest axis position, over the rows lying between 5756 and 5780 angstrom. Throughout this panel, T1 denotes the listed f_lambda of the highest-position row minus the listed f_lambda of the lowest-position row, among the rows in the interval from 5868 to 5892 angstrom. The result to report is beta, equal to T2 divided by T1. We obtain 0.1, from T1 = -25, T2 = -2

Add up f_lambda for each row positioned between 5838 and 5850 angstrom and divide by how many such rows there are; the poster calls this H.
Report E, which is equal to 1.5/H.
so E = 0.0399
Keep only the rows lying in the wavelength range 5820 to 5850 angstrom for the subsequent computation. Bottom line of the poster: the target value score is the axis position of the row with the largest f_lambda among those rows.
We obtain 5827 angstrom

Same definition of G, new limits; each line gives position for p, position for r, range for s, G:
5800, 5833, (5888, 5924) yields -39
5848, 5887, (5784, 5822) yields -36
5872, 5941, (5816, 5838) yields -33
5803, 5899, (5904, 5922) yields -42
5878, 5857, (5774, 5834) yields -30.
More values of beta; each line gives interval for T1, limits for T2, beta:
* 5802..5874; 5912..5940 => -0.3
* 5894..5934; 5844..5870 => -0.2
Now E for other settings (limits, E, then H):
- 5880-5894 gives 0.0755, 19.9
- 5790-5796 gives 0.0400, 37.5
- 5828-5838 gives 0.0414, 36.2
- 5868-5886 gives 0.0485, 30.9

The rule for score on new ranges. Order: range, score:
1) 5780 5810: 5803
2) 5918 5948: 5944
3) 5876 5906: 5878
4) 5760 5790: 5785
